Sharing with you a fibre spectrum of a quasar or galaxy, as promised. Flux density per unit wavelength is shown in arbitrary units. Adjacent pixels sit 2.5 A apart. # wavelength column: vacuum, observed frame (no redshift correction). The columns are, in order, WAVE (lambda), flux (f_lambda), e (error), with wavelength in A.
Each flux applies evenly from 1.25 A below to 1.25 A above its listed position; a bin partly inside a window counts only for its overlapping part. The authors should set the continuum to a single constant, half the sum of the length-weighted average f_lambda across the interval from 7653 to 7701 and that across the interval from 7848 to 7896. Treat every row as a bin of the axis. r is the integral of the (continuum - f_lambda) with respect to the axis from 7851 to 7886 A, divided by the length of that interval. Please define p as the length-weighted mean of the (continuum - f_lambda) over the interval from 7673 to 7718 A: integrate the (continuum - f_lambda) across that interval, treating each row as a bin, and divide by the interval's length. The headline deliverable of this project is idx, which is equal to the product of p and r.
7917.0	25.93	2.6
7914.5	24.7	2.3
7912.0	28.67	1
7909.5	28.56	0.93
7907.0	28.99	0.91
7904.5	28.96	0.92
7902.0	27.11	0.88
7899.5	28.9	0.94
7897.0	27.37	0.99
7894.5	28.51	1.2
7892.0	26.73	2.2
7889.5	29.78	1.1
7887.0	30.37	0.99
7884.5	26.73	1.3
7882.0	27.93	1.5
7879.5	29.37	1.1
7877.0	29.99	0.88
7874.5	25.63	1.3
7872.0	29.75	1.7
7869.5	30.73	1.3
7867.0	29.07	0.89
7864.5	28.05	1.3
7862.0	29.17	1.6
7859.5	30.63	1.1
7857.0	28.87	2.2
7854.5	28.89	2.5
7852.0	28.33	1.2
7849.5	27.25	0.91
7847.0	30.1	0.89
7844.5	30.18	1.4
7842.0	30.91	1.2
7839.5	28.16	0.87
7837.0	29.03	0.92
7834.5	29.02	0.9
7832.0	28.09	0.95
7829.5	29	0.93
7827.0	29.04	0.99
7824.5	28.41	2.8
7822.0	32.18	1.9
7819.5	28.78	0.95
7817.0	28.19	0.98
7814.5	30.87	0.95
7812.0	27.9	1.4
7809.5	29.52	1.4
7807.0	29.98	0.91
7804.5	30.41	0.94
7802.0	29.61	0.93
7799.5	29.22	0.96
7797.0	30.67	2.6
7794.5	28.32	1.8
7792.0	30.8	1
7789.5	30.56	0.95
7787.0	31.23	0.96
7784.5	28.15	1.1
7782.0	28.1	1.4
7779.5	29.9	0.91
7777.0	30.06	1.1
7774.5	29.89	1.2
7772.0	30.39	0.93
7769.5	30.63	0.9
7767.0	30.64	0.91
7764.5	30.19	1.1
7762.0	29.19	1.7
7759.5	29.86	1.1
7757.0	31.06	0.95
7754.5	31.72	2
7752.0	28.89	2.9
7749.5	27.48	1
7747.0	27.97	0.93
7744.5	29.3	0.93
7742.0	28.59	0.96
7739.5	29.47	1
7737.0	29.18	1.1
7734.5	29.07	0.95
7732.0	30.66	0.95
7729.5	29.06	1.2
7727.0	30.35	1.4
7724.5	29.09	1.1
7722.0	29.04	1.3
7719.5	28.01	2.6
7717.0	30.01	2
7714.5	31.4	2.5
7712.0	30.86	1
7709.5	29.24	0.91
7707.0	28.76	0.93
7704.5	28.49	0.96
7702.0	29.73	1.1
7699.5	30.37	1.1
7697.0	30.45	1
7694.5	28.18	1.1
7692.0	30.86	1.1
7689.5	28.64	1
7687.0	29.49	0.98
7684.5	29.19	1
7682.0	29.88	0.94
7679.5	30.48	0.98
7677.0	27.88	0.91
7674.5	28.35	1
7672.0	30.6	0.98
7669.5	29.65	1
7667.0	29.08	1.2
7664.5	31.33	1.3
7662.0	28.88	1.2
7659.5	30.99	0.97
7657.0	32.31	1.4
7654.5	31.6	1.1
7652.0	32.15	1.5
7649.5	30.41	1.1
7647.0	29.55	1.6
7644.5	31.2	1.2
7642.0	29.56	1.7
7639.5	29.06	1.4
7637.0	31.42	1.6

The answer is -0.13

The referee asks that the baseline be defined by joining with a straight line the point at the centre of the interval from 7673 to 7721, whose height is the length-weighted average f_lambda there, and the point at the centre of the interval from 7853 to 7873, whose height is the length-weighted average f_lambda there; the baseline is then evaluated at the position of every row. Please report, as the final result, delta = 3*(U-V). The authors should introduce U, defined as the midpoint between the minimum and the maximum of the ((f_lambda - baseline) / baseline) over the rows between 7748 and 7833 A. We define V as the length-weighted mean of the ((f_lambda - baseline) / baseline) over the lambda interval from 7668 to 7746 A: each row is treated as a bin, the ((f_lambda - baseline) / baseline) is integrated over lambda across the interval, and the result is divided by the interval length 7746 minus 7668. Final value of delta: 0.04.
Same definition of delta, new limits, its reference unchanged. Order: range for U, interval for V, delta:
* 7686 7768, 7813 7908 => 0.06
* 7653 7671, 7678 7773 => 0.09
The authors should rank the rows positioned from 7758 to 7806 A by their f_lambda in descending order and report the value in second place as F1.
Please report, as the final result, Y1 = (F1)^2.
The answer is 949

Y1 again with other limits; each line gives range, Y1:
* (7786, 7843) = 975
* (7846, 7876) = 938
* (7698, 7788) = 986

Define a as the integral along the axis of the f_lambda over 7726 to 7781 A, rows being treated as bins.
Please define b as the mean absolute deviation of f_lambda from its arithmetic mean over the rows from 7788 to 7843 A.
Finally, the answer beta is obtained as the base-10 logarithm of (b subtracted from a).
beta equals 3.21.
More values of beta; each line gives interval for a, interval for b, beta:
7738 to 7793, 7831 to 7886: 3.21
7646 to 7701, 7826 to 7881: 3.22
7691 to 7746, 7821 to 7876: 3.21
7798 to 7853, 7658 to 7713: 3.21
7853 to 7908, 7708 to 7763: 3.20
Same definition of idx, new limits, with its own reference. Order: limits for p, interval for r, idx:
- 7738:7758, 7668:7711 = 0.00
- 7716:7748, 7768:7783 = -0.06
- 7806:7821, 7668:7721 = -0.02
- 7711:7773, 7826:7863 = -0.07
